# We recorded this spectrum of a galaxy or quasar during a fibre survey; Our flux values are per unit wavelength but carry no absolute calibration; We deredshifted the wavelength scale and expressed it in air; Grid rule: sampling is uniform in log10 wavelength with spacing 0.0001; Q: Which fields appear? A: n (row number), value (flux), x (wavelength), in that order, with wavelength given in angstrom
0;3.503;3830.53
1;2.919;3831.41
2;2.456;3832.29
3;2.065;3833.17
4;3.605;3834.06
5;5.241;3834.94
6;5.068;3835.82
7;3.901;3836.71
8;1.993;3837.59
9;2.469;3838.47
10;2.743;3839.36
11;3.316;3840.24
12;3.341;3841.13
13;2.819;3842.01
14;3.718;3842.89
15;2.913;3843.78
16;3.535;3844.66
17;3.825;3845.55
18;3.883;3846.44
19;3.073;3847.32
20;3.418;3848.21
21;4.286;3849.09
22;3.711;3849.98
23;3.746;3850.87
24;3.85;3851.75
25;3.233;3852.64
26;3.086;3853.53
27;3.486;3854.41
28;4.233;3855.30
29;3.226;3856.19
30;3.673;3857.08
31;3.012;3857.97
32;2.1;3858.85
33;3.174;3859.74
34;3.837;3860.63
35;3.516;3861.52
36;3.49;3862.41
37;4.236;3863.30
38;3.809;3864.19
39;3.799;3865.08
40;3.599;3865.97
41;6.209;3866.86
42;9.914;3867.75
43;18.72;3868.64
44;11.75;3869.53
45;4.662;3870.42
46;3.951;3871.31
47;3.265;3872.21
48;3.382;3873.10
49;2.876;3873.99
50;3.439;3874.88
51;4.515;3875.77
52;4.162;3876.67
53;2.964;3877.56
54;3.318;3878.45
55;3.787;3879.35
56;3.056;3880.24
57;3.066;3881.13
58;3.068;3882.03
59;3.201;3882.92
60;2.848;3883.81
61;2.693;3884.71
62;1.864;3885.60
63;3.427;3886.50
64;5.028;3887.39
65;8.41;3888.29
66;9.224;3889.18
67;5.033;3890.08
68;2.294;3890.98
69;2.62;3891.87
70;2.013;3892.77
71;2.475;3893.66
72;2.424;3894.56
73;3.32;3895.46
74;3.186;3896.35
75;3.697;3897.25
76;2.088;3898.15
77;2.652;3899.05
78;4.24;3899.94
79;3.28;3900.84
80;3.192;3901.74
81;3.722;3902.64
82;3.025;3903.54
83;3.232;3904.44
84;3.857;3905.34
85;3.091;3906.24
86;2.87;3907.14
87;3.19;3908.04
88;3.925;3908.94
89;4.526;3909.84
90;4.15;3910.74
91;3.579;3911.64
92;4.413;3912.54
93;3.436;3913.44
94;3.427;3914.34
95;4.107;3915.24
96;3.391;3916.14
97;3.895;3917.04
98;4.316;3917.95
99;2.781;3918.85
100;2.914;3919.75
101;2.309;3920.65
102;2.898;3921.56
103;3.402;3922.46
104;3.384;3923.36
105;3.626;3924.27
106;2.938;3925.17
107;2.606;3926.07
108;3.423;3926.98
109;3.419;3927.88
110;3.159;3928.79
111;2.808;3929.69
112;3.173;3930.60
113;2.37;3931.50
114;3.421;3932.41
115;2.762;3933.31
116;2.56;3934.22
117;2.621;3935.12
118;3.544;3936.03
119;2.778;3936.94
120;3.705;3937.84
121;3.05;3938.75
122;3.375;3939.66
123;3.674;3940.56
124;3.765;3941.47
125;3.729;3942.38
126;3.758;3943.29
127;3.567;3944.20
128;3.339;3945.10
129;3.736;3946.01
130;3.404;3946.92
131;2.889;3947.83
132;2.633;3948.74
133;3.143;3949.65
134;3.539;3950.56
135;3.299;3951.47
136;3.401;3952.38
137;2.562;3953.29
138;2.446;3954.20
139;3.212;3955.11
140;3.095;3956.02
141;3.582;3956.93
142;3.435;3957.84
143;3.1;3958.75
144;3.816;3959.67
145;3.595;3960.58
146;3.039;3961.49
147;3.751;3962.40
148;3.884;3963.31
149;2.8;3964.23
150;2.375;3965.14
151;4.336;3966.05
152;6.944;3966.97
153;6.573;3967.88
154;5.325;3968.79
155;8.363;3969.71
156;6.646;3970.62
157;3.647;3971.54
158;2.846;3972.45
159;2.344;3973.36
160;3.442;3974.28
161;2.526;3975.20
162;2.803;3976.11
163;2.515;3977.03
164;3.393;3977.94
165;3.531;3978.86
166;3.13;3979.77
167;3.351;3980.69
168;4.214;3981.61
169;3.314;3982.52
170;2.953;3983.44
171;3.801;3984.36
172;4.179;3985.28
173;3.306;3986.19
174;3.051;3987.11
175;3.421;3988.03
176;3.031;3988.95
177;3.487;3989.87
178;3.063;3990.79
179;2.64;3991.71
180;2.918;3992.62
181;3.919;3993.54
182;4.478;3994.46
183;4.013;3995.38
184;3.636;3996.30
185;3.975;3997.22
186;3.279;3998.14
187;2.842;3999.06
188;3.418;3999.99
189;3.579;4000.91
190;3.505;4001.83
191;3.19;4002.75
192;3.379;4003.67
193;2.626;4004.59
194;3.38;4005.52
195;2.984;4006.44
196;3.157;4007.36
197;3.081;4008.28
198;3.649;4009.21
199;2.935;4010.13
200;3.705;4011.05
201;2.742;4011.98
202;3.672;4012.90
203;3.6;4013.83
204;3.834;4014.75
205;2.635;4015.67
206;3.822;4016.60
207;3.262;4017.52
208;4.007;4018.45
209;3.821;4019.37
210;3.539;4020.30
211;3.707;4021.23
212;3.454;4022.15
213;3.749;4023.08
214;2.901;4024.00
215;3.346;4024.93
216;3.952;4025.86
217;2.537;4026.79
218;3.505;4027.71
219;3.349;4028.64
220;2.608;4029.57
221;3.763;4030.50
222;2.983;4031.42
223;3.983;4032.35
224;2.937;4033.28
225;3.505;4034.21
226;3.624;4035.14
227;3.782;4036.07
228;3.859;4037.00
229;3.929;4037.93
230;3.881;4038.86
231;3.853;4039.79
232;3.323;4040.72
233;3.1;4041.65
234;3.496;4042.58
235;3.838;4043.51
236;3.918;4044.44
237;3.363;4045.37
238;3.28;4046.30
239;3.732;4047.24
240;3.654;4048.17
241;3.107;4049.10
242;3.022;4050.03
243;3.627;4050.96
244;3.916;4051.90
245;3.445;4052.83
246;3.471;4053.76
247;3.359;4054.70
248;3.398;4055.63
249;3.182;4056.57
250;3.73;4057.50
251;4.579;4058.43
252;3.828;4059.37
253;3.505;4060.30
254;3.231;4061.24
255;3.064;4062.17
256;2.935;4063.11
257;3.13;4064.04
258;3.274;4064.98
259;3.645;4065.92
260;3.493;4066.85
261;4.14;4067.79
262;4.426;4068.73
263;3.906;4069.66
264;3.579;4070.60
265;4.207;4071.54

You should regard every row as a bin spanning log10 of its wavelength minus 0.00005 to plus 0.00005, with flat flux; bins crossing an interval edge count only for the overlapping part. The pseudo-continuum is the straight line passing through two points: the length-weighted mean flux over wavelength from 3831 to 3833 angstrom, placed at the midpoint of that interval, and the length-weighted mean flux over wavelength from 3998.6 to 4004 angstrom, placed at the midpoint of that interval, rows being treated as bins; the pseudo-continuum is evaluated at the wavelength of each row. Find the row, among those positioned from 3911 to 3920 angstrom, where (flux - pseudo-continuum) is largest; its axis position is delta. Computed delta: 3912.54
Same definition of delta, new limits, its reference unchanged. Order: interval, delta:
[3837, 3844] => 3842.89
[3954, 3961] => 3959.67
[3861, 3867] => 3866.86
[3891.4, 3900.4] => 3899.94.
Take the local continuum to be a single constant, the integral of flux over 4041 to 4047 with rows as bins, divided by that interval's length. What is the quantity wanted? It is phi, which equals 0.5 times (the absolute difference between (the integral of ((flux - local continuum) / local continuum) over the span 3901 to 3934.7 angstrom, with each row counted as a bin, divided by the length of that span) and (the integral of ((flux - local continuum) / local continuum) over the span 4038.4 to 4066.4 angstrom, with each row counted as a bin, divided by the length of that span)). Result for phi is 0.02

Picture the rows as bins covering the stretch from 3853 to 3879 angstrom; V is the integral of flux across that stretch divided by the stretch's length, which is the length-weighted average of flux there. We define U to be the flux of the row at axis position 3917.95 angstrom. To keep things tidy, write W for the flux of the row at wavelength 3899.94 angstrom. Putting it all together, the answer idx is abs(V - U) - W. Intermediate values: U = 4.316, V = 4.66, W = 4.24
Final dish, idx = -3.9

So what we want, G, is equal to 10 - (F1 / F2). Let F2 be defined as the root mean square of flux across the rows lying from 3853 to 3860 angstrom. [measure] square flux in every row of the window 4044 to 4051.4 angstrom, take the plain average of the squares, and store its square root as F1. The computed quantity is 8.95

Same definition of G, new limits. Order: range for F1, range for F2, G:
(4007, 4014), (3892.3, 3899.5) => 8.80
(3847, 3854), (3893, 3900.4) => 8.84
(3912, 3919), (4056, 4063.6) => 8.94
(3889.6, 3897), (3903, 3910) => 9.13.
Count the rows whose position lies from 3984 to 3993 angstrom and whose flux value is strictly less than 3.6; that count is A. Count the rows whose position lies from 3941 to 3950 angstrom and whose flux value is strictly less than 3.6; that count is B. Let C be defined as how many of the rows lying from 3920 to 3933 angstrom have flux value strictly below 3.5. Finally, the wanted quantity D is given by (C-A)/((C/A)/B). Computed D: 18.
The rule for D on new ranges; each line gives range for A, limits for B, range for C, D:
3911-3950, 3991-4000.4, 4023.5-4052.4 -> -206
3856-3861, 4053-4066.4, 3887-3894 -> 0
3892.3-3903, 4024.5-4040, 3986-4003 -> 18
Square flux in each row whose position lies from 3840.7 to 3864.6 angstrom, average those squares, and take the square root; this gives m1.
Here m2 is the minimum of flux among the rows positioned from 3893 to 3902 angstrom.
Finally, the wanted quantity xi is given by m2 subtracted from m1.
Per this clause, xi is 1.43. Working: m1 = 3.52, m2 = 2.088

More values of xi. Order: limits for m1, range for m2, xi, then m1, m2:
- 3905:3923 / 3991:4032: 1.04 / 3.57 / 2.537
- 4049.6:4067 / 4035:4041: 0.16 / 3.48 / 3.323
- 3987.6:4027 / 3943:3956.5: 0.98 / 3.42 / 2.446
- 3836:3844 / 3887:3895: 1.06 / 3.08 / 2.013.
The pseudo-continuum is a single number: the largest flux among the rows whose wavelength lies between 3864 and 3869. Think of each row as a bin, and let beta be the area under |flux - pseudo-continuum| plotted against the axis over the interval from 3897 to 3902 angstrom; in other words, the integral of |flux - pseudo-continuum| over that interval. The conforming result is 78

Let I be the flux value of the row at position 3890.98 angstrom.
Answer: 2.294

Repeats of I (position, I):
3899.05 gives 2.652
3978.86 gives 3.531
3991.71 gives 2.64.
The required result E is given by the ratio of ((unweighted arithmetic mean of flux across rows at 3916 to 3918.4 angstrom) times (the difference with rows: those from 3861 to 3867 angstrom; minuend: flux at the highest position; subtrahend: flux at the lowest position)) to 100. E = 0.104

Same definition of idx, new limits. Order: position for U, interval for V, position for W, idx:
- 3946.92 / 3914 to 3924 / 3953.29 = -2.5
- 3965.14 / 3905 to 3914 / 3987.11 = -1.7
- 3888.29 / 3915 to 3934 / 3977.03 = 2.7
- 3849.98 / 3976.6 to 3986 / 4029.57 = -2.3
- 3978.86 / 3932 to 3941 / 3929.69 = -2.4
